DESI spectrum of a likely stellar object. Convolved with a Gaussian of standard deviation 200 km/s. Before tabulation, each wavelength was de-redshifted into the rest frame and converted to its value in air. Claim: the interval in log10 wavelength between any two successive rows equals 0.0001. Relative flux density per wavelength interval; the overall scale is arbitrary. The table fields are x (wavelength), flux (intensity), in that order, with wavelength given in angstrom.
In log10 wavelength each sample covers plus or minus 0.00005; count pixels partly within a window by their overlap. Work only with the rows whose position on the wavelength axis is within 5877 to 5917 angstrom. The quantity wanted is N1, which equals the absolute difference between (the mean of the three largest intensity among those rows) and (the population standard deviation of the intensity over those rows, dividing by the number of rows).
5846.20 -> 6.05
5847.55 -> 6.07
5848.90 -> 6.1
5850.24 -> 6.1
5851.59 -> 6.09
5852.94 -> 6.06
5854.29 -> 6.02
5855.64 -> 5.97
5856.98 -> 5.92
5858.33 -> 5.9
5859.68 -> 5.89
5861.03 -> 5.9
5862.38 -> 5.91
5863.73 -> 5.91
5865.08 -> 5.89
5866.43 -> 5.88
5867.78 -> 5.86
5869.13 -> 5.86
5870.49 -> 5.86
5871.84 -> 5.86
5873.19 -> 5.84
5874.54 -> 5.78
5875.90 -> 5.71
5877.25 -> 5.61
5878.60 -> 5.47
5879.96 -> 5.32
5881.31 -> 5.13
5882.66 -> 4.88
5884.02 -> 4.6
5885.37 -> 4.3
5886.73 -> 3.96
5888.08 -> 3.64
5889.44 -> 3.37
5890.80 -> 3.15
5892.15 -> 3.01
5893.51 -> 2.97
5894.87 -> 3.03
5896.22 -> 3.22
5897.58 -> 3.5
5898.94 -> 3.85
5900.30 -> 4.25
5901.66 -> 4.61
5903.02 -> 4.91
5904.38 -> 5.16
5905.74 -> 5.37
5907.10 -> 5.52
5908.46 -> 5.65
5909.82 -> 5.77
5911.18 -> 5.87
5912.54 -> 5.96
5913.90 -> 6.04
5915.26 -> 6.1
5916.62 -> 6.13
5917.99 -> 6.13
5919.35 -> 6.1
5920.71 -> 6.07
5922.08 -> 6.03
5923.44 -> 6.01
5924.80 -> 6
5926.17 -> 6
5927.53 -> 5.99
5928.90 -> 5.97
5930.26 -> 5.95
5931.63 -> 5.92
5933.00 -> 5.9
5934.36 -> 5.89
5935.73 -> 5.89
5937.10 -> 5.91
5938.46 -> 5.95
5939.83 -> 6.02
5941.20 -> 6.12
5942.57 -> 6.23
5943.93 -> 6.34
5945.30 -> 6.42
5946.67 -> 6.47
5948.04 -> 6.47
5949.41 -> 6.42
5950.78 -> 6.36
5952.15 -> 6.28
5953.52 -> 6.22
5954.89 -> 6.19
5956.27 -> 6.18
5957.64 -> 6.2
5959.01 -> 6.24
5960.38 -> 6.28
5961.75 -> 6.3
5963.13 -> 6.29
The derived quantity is 5.0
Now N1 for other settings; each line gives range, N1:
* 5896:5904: 4.0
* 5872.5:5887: 5.2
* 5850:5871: 6.0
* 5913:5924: 6.1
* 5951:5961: 6.2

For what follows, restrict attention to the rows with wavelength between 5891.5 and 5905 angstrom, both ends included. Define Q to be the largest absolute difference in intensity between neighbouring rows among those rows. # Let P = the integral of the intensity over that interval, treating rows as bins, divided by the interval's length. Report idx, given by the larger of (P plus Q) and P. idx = 4.25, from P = 3.8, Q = 0.40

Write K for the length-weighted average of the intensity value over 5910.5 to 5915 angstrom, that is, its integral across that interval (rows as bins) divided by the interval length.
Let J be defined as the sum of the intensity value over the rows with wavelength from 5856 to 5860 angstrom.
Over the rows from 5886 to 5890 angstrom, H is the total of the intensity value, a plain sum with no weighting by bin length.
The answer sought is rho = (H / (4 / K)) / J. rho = 0.9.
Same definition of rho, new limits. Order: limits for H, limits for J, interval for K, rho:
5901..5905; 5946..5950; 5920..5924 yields 1.1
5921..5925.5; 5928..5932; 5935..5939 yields 1.5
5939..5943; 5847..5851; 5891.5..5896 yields 0.8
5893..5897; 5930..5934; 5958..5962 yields 0.8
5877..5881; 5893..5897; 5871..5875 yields 2.6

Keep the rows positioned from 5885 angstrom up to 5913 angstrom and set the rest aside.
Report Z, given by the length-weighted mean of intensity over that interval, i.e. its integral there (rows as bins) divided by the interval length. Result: 4.32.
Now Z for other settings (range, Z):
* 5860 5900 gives 4.80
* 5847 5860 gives 6.02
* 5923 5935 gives 5.96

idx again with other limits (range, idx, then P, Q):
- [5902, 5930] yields 6.08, 5.8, 0.25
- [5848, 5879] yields 6.03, 5.9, 0.14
